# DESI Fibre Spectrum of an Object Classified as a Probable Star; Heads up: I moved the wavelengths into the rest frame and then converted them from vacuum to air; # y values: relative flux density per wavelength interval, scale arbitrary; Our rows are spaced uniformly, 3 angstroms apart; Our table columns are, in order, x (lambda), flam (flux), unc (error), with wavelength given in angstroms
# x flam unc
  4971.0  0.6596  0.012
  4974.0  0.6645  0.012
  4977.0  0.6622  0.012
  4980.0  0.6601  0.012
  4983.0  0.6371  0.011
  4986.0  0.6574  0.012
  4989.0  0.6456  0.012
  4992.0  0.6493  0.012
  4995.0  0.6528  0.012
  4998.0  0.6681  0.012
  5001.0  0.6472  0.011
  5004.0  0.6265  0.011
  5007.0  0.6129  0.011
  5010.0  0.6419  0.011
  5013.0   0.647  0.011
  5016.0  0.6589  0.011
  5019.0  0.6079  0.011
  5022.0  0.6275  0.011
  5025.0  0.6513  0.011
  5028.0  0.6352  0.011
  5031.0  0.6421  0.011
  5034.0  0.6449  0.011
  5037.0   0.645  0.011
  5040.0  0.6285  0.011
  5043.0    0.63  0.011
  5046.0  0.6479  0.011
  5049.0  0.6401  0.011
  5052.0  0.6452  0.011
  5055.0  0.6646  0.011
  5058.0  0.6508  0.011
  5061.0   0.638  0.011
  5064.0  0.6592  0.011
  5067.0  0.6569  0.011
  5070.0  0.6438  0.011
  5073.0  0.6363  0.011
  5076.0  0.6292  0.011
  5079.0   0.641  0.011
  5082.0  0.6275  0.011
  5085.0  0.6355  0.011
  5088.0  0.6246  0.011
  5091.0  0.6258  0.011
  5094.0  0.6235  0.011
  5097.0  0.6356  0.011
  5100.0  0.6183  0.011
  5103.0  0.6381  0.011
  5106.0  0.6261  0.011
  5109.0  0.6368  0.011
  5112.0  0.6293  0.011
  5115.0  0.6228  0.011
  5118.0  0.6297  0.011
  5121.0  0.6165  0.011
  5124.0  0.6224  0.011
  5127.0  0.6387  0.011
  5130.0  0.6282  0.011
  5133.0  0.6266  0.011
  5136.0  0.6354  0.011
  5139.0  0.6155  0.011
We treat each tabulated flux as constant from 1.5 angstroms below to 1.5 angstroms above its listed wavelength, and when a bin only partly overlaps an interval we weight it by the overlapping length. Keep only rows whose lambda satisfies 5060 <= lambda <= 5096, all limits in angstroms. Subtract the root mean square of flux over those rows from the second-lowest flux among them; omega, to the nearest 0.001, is -0.012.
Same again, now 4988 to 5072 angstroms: -0.030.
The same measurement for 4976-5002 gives -0.008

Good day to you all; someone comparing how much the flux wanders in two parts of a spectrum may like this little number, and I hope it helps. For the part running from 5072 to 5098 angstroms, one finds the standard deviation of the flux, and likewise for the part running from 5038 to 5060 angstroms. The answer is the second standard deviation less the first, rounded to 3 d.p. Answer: 0.006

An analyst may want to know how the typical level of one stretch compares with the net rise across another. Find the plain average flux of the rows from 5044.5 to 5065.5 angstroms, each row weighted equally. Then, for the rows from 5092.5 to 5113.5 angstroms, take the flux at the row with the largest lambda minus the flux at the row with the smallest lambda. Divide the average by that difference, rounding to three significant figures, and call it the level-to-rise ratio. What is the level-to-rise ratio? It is 112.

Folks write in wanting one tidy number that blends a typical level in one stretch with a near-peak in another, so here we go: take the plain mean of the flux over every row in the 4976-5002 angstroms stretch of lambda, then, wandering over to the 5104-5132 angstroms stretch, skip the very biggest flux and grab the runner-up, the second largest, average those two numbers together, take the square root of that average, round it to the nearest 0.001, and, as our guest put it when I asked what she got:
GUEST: 0.803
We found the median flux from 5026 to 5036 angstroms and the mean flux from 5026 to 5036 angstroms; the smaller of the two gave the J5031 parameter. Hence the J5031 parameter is 0.641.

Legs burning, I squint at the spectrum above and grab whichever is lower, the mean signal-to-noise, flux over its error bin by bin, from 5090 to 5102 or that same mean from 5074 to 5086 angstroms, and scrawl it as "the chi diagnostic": 56.9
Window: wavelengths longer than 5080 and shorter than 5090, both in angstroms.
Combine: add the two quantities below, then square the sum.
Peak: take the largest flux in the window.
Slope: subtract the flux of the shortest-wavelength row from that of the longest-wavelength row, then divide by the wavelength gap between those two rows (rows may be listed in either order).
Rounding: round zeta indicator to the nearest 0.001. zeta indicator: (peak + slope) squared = 0.403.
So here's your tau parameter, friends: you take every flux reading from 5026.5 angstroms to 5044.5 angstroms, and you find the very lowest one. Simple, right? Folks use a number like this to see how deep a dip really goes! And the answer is 0.6285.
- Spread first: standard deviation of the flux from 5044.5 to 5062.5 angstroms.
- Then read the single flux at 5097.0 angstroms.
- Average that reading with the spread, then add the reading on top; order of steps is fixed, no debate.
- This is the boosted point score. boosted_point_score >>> 0.96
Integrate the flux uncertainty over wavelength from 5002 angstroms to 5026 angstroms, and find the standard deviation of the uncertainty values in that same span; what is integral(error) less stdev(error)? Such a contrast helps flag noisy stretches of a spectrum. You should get 0.26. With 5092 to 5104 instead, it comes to 0.13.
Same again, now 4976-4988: 0.14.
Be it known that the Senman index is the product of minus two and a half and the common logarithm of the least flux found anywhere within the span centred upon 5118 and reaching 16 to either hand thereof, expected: 0.525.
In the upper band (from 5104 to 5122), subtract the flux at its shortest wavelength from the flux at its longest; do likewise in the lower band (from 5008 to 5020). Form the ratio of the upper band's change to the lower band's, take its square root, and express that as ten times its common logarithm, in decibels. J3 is -2.7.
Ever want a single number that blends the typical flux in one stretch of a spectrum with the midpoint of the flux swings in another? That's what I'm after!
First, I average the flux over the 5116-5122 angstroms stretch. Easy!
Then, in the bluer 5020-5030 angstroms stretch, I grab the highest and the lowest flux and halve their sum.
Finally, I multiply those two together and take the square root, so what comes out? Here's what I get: 0.631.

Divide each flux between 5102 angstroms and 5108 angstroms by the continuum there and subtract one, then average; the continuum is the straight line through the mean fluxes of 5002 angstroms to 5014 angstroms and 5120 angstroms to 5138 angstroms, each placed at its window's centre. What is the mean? 0.005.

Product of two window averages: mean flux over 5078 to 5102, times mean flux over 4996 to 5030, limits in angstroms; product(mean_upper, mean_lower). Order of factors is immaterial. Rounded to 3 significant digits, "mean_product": 0.402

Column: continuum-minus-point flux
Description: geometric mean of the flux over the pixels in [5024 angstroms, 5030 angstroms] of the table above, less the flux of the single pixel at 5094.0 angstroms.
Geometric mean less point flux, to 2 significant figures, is 0.020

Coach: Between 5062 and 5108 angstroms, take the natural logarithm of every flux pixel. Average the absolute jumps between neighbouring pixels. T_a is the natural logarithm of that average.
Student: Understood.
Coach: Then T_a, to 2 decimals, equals -4.16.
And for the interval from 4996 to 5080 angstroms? -3.82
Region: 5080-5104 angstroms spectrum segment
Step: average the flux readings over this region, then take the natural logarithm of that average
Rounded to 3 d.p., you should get -0.464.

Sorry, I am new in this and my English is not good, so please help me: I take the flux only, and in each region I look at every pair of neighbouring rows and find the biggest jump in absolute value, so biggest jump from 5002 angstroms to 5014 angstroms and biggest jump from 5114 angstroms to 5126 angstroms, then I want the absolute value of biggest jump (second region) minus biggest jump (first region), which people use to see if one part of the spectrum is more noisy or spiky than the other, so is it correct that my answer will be 0.016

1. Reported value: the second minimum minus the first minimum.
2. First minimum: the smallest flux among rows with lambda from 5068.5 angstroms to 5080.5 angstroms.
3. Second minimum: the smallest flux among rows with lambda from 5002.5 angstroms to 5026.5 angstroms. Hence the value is -0.021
